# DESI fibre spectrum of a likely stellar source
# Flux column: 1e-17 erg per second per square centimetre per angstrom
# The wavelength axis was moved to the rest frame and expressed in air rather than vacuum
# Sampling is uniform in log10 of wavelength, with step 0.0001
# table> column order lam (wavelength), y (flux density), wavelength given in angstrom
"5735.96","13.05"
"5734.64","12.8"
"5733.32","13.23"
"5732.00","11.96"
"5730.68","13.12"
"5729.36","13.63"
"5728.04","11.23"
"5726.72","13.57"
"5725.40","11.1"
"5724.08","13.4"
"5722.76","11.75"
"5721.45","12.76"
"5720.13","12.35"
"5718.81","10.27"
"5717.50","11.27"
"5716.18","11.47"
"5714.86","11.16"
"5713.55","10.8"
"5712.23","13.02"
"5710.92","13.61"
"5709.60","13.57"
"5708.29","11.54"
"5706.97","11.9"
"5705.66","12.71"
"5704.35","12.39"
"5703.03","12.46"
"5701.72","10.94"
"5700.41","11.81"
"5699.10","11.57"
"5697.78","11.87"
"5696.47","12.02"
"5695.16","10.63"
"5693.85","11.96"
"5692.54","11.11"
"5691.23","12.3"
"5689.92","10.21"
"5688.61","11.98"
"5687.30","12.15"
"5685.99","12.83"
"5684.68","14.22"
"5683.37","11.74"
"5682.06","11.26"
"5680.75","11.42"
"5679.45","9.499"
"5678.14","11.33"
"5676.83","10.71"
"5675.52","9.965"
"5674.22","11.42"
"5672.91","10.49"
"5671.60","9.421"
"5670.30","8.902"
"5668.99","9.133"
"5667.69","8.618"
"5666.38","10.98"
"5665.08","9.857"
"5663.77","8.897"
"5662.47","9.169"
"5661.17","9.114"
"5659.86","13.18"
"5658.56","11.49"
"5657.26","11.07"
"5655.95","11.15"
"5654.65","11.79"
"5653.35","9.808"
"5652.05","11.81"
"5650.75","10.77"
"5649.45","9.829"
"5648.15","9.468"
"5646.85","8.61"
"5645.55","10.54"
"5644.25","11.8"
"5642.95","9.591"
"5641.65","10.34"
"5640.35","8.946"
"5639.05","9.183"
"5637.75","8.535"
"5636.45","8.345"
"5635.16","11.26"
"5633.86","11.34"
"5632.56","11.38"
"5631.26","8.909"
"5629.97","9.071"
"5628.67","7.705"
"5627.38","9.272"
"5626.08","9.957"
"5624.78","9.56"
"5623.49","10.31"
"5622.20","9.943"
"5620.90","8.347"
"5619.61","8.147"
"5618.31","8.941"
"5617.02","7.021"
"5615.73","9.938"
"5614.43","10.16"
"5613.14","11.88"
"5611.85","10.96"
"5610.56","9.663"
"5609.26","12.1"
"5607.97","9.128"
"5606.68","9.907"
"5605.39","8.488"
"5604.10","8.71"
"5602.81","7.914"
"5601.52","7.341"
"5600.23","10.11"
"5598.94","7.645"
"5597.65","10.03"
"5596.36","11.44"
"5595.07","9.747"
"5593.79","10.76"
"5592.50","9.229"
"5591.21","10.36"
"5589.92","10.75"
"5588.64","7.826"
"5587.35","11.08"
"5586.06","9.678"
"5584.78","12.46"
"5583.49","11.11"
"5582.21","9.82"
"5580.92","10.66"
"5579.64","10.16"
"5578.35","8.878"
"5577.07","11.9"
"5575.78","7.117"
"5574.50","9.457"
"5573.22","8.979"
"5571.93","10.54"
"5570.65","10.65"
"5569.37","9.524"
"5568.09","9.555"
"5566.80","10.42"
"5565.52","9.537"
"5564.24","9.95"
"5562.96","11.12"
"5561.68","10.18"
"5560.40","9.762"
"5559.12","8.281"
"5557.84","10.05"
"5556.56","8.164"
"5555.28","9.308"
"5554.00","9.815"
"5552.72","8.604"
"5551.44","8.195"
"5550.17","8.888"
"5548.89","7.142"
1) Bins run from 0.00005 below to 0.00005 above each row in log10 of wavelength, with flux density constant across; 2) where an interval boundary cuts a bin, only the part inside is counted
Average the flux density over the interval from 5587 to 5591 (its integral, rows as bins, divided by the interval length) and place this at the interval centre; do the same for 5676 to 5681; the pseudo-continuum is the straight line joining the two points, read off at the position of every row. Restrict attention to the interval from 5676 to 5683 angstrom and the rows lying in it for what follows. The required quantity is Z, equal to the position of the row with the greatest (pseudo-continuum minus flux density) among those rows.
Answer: 5679.45 angstrom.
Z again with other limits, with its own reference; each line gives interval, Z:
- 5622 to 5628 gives 5627.38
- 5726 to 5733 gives 5728.04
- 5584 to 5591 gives 5588.64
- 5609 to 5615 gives 5610.56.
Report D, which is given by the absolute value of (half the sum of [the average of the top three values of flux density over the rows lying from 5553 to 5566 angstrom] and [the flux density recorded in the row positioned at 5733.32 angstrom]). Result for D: 11.8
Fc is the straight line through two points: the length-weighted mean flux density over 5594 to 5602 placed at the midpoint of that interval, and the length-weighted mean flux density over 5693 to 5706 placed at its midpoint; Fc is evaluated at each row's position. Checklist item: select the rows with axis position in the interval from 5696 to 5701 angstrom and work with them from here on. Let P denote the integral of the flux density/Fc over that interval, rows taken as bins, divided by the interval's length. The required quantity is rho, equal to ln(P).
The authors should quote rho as 0.00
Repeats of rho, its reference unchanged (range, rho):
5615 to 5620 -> -0.15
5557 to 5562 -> 0.09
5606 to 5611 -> 0.05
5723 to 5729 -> -0.01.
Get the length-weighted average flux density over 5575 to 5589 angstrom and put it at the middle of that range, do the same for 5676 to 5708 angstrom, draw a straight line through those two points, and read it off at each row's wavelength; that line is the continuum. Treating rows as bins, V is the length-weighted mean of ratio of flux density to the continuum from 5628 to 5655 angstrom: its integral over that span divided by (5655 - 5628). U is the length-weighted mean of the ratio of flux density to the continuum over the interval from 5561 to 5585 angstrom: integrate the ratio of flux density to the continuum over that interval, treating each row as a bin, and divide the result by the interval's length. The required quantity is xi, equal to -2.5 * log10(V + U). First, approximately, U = 1.01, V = 0.906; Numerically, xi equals -0.706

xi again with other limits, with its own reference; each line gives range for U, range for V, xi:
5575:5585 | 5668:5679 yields -0.693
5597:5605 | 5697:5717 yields -0.663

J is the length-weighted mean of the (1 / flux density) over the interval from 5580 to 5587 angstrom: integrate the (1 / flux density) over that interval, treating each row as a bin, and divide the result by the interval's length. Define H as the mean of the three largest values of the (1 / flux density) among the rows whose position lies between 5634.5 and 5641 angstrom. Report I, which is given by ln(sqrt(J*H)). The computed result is -2.26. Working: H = 0.116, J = 0.094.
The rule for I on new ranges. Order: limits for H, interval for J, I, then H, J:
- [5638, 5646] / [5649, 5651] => -2.27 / 0.108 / 0.098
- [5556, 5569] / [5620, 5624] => -2.19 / 0.116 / 0.107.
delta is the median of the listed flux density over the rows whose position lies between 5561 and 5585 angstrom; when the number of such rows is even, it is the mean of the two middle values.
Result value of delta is 10.2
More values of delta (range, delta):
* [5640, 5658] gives 10.4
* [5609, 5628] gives 9.9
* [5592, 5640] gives 9.6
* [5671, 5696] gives 11.3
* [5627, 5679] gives 9.8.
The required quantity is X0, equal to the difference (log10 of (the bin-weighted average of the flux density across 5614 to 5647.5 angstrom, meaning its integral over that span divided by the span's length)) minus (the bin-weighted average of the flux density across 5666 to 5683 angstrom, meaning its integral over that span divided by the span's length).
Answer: -9.3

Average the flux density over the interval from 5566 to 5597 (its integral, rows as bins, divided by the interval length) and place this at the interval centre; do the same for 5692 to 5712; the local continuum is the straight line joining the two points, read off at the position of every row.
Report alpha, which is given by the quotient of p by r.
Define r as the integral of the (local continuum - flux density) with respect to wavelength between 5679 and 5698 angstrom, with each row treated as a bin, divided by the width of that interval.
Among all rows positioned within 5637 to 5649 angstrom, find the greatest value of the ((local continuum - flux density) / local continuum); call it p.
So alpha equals 1.9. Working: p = 0.23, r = 0.1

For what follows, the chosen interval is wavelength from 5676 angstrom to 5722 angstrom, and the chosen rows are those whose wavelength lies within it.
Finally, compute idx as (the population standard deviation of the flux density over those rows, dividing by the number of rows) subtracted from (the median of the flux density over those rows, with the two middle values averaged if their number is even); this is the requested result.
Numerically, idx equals 10.8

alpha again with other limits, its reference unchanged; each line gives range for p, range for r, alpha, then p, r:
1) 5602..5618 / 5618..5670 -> 0.3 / 0.34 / 1.2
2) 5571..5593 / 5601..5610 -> 0.2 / 0.29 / 1.4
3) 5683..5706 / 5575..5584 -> 1.1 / 0.14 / 0.1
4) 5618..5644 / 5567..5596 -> 5.4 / 0.29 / 0.1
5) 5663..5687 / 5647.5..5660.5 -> 1.1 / 0.25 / 0.2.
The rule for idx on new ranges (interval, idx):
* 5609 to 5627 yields 8.6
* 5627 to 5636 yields 7.9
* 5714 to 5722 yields 10.6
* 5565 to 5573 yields 9.5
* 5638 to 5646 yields 9.0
